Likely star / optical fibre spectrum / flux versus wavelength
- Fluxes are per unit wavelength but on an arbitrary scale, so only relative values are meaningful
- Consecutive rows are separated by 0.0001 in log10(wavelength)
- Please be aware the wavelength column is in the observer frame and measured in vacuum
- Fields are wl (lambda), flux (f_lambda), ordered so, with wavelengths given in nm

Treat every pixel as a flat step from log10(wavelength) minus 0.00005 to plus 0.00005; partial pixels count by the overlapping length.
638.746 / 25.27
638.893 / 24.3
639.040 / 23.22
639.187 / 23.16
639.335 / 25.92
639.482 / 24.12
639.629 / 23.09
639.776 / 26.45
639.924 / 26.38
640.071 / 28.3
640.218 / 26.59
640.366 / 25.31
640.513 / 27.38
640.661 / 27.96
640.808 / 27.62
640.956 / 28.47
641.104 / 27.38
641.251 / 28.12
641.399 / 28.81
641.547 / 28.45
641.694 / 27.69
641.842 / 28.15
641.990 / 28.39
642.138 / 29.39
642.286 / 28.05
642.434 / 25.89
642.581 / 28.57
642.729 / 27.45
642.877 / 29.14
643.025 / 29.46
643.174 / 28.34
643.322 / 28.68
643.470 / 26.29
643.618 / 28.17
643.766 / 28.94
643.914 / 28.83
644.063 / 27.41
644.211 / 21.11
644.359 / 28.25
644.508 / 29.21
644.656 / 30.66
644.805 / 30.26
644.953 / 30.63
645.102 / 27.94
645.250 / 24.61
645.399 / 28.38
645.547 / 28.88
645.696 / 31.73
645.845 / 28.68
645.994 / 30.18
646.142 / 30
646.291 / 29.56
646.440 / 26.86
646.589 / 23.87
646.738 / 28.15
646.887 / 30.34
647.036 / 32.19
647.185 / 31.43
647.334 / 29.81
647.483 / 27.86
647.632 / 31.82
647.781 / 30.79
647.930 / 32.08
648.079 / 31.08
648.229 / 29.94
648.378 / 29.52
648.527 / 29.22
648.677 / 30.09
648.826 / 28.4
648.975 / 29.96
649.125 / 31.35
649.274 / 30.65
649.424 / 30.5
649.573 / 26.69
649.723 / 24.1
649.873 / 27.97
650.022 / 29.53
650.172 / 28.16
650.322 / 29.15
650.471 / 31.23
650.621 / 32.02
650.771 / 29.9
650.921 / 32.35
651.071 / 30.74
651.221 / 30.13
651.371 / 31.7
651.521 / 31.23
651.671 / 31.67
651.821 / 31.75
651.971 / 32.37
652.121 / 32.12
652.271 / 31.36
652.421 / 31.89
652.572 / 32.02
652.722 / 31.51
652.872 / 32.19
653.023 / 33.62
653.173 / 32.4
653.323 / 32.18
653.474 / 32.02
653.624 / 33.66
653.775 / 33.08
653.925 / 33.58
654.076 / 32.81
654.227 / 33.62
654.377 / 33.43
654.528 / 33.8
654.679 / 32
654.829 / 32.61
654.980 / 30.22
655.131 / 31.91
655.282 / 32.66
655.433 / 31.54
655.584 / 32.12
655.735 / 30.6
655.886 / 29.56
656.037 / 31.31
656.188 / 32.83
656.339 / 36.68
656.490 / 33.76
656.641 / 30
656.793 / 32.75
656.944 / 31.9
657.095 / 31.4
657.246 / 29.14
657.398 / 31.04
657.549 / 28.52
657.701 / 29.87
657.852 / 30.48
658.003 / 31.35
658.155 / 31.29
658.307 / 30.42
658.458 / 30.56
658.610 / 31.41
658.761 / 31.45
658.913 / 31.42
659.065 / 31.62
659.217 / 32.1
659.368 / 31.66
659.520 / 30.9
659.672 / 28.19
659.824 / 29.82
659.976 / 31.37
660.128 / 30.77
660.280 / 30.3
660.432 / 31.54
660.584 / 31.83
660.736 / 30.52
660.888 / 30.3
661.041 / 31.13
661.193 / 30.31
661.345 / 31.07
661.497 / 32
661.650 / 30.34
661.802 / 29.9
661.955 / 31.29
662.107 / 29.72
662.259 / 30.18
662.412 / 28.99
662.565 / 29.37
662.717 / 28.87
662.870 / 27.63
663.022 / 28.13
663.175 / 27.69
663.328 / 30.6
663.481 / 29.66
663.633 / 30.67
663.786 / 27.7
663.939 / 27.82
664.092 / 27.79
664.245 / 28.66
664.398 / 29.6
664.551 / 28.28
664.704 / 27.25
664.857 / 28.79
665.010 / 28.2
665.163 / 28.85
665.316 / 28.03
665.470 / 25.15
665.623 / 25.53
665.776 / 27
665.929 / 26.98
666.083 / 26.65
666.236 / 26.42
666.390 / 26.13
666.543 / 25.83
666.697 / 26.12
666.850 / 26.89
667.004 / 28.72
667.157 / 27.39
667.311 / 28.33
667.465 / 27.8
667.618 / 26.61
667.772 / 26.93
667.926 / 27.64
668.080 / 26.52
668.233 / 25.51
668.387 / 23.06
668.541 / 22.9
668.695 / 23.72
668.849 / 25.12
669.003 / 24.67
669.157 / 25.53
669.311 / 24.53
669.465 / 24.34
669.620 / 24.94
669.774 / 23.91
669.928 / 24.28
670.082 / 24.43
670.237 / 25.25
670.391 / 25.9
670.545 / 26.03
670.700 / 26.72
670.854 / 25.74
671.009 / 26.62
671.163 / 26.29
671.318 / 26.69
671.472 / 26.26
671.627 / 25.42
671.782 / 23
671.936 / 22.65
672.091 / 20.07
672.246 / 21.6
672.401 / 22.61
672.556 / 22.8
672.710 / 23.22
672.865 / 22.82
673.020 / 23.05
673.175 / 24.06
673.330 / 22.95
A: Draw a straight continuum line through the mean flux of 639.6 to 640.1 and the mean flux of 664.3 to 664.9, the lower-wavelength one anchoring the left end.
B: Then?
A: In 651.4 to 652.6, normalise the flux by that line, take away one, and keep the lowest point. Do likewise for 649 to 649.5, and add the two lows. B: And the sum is 0.28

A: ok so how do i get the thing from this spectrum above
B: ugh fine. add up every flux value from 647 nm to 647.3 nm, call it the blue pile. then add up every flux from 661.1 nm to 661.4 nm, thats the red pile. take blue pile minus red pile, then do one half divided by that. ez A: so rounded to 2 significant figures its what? 0.22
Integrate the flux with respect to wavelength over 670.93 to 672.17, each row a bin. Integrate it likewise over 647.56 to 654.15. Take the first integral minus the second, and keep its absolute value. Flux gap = 173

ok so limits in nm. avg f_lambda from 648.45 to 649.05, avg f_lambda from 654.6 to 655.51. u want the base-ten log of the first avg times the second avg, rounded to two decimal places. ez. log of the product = 2.97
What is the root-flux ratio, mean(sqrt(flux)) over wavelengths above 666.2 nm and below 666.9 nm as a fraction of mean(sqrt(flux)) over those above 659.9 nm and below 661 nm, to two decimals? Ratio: 0.92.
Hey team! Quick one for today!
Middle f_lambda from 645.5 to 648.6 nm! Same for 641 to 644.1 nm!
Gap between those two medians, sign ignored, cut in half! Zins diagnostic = 0.80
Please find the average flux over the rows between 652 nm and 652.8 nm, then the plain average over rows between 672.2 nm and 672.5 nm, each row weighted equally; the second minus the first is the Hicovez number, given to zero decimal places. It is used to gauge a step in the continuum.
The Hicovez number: -10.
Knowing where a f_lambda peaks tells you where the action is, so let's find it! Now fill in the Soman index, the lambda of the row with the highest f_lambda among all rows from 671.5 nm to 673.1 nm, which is 671.627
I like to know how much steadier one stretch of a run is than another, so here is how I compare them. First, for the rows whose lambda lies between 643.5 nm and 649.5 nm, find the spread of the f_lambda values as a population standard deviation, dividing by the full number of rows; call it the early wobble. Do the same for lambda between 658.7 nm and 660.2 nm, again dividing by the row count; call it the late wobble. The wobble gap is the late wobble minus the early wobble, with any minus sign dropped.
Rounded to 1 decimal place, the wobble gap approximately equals 1.1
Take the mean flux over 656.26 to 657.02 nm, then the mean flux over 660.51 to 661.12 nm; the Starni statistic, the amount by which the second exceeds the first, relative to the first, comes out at -0.06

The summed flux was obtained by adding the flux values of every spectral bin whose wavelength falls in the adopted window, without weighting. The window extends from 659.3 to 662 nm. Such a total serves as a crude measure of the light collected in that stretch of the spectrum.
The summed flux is 553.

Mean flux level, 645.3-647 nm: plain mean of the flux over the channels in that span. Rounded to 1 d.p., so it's 28.8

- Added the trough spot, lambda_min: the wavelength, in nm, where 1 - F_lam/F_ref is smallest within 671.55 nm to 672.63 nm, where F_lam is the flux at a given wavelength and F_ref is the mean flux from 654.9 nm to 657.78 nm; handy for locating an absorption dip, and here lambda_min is 671.627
